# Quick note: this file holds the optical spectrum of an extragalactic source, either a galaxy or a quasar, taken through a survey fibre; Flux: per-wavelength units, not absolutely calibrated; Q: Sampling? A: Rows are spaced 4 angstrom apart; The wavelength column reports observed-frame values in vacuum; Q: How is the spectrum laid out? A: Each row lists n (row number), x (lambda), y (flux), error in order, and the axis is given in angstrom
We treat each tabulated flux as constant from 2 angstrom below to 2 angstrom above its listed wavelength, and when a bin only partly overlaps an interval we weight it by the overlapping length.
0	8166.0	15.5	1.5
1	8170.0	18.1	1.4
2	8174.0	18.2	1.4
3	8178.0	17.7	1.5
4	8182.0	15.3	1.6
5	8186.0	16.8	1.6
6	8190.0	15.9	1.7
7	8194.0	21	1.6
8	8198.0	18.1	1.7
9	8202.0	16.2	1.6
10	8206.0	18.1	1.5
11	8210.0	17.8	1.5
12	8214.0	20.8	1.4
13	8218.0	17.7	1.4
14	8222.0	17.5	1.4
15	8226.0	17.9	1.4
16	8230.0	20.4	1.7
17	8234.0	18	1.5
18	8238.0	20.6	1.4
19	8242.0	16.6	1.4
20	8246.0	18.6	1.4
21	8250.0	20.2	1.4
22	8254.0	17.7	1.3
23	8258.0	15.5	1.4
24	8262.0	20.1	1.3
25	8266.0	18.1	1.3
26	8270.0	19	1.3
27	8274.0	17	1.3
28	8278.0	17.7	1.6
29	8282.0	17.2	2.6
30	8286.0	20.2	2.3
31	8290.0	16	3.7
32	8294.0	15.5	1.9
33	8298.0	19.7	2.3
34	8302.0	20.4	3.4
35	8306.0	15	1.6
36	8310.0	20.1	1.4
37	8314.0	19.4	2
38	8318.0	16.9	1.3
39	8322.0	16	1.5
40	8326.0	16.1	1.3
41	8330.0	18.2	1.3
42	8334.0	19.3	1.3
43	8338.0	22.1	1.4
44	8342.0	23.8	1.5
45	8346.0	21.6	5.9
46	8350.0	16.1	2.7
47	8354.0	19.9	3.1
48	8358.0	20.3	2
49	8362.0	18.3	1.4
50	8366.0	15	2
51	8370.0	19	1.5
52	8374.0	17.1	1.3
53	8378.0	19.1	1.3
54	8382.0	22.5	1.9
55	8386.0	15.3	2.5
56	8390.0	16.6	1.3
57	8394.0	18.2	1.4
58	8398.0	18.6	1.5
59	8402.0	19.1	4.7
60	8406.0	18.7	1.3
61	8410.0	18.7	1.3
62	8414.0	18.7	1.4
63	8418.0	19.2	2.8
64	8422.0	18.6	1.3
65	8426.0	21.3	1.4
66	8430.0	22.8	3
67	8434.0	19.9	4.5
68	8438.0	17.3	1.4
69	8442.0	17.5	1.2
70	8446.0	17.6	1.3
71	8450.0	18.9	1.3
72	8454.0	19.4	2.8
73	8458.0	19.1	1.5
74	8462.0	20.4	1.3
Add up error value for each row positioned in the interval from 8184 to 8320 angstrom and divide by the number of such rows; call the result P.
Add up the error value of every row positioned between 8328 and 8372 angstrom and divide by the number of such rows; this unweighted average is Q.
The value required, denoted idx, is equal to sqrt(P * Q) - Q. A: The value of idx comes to -0.26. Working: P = 1.7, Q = 2.19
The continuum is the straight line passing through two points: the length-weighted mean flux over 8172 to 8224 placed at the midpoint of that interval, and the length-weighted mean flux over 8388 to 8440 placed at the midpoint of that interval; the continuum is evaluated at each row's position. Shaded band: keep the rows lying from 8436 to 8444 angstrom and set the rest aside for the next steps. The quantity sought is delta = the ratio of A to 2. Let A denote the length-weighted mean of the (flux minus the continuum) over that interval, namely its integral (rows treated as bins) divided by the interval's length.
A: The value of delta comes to -0.90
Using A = -1.8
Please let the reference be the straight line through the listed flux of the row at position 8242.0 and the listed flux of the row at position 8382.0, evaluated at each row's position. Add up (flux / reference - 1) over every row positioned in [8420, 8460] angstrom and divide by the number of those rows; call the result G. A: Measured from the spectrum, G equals -0.23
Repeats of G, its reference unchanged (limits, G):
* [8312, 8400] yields -0.13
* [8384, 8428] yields -0.22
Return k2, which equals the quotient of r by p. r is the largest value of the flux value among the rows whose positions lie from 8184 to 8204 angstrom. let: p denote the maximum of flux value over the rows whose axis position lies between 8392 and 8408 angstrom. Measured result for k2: 1.10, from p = 19.1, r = 21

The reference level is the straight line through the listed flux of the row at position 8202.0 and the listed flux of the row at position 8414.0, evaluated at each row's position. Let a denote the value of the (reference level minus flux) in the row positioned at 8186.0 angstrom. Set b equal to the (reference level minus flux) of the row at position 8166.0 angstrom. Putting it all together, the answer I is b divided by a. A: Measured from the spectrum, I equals -0.35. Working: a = -0.8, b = 0.3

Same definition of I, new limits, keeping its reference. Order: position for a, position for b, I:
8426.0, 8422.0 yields -0.08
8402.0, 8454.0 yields 0.42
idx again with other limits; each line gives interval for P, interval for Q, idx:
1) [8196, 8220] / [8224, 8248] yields 0.02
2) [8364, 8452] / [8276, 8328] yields -0.09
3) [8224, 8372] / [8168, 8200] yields 0.15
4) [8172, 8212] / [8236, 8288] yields 0.02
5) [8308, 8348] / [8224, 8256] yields 0.21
